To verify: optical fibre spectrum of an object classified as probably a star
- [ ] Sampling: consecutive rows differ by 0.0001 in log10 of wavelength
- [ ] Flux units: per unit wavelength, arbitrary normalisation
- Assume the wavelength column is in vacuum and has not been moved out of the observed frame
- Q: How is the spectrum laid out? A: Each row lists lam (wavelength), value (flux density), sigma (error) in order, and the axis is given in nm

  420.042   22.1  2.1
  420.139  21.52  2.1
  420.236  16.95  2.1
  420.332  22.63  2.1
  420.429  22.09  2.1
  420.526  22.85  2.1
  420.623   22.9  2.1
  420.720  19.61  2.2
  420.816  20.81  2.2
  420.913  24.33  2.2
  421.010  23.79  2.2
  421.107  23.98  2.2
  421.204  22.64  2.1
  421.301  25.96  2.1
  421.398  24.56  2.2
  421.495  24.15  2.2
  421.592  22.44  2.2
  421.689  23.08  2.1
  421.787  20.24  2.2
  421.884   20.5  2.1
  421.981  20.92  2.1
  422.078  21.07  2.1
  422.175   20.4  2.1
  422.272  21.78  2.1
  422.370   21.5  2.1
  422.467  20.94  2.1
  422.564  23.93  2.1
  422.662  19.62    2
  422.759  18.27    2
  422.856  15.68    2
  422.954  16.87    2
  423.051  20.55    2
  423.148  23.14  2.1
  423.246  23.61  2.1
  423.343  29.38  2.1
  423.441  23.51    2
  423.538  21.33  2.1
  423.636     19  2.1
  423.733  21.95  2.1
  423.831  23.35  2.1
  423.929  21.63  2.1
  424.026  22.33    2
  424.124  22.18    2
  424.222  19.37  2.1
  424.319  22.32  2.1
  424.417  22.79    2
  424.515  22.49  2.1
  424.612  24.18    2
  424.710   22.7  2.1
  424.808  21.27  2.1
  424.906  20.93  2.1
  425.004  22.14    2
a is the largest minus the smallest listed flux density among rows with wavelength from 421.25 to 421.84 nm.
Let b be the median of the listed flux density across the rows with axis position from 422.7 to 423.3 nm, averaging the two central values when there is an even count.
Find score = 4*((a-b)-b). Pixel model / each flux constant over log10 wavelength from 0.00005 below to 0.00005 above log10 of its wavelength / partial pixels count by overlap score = -132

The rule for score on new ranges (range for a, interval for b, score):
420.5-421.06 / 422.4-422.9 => -138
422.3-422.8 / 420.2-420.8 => -156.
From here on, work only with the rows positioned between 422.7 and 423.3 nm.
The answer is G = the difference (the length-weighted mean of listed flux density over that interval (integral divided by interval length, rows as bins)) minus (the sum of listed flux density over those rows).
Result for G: -98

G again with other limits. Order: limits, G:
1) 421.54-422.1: -107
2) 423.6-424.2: -109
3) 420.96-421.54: -121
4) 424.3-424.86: -113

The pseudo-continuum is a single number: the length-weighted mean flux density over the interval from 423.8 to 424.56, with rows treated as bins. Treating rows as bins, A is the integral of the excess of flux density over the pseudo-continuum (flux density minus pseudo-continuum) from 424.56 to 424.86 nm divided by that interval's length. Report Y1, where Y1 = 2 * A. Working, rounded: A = 0.7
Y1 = 1.4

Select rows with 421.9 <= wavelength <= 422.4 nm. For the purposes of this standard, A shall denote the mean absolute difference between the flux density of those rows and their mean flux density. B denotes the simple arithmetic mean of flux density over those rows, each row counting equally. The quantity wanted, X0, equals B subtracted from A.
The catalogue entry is -20.7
